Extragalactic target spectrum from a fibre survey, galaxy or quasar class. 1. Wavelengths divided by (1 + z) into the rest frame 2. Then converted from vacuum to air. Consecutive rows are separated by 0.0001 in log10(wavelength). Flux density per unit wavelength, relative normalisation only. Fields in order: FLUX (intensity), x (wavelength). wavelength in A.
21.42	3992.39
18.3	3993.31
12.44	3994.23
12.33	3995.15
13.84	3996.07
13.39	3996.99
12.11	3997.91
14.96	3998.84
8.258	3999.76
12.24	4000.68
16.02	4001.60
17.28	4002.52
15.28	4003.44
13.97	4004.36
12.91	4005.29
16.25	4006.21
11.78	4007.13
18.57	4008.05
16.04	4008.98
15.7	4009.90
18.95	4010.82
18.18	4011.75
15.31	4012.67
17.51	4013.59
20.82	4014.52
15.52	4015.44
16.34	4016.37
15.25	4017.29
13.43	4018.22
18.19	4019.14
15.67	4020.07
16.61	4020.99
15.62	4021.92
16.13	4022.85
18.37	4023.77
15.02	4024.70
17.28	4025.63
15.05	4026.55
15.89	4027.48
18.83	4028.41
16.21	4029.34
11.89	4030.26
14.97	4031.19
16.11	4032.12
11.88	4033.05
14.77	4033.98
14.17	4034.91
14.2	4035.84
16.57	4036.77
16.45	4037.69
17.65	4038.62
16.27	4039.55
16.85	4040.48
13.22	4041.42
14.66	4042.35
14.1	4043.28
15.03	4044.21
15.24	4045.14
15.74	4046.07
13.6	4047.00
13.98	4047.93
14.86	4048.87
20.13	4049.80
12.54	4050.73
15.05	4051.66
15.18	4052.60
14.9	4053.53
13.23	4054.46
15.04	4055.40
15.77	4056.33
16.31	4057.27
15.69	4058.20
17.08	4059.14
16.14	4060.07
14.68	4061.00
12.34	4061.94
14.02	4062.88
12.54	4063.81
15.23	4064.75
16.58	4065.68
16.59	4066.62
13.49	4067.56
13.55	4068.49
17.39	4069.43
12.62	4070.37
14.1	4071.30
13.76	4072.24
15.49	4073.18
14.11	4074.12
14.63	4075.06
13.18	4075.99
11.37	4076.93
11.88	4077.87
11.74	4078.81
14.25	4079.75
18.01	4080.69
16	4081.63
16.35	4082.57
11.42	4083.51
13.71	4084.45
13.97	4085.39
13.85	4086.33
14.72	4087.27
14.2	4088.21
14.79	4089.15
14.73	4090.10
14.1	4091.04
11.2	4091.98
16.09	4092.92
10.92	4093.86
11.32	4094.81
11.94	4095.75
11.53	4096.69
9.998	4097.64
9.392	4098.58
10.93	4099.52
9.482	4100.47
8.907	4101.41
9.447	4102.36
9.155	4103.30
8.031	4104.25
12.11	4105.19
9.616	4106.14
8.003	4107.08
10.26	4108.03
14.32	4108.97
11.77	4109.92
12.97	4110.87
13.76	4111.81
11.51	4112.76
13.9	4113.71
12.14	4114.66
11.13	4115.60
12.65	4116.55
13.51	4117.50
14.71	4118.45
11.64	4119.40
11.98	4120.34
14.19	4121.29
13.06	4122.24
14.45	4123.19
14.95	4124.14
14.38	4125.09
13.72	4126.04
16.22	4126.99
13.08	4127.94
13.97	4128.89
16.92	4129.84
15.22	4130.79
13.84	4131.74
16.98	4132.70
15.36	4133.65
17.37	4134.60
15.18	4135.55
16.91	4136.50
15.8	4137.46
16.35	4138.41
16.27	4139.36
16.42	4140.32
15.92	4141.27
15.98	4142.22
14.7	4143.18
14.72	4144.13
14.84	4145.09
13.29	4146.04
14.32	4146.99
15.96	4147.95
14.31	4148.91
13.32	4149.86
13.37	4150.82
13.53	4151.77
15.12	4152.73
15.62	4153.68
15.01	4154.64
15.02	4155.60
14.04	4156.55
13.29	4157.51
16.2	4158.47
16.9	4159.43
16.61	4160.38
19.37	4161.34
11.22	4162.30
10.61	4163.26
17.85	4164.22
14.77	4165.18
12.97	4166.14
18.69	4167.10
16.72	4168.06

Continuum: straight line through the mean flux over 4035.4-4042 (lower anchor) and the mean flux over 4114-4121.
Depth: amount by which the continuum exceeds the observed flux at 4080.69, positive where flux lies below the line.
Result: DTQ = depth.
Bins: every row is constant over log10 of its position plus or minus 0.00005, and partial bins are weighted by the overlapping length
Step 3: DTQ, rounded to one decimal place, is -3.9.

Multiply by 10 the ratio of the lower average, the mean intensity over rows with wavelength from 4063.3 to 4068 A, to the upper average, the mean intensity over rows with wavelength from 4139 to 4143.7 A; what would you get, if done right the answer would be 9.4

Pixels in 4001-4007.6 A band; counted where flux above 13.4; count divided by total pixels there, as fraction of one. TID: 0.7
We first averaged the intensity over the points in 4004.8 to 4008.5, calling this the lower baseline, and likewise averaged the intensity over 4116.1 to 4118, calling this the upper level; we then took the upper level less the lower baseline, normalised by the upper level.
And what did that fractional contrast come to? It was -0.14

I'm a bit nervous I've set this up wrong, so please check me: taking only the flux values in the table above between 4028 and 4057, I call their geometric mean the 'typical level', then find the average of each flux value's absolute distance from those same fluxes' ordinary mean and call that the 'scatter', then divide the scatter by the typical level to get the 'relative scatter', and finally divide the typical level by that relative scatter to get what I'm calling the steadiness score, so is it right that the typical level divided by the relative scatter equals 173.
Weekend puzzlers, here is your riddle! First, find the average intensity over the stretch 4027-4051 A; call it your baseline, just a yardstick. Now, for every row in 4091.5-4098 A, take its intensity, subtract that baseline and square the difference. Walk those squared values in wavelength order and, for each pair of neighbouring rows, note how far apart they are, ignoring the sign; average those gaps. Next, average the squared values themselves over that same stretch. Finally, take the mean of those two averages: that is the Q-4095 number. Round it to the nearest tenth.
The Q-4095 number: 12.1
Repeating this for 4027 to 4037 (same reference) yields 5.4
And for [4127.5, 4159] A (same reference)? 1.5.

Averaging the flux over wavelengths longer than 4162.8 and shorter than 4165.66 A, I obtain 14.4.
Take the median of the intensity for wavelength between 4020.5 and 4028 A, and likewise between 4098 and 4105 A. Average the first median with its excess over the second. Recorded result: 11.3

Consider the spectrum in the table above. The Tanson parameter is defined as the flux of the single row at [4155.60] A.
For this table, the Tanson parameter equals 15.02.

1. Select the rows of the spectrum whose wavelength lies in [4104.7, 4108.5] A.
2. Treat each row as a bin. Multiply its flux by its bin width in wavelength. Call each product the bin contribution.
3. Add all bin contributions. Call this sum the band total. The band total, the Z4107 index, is 38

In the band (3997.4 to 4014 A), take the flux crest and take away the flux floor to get 11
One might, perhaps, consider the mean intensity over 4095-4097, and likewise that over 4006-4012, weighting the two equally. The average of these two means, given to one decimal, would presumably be 14.1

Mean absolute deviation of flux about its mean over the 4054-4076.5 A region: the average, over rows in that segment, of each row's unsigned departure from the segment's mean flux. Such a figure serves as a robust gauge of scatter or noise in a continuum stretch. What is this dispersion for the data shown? 1.27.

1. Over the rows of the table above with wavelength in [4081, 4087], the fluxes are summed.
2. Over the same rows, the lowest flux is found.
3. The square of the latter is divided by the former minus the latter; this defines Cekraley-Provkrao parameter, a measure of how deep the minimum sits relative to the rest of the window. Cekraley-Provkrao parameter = 1.77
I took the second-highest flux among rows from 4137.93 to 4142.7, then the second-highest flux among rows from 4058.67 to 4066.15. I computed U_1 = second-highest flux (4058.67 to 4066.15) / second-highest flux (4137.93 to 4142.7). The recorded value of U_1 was 1.01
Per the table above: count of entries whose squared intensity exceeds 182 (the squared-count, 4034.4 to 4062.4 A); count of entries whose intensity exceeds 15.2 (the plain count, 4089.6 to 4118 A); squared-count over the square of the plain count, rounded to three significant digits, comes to 26.0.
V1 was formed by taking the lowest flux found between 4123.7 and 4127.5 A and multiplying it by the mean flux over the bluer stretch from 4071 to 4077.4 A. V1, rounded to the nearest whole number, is 189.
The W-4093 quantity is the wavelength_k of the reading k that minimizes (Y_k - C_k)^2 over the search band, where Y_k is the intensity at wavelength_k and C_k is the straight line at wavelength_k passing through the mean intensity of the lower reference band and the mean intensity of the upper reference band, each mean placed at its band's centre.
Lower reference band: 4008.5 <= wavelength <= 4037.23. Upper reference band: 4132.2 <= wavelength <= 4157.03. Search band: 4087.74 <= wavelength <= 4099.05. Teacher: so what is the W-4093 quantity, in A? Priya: 4092.92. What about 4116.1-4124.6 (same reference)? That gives 4124.14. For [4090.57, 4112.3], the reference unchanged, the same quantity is 4092.92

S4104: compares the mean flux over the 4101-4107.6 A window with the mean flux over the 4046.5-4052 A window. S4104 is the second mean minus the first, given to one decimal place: 5.7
